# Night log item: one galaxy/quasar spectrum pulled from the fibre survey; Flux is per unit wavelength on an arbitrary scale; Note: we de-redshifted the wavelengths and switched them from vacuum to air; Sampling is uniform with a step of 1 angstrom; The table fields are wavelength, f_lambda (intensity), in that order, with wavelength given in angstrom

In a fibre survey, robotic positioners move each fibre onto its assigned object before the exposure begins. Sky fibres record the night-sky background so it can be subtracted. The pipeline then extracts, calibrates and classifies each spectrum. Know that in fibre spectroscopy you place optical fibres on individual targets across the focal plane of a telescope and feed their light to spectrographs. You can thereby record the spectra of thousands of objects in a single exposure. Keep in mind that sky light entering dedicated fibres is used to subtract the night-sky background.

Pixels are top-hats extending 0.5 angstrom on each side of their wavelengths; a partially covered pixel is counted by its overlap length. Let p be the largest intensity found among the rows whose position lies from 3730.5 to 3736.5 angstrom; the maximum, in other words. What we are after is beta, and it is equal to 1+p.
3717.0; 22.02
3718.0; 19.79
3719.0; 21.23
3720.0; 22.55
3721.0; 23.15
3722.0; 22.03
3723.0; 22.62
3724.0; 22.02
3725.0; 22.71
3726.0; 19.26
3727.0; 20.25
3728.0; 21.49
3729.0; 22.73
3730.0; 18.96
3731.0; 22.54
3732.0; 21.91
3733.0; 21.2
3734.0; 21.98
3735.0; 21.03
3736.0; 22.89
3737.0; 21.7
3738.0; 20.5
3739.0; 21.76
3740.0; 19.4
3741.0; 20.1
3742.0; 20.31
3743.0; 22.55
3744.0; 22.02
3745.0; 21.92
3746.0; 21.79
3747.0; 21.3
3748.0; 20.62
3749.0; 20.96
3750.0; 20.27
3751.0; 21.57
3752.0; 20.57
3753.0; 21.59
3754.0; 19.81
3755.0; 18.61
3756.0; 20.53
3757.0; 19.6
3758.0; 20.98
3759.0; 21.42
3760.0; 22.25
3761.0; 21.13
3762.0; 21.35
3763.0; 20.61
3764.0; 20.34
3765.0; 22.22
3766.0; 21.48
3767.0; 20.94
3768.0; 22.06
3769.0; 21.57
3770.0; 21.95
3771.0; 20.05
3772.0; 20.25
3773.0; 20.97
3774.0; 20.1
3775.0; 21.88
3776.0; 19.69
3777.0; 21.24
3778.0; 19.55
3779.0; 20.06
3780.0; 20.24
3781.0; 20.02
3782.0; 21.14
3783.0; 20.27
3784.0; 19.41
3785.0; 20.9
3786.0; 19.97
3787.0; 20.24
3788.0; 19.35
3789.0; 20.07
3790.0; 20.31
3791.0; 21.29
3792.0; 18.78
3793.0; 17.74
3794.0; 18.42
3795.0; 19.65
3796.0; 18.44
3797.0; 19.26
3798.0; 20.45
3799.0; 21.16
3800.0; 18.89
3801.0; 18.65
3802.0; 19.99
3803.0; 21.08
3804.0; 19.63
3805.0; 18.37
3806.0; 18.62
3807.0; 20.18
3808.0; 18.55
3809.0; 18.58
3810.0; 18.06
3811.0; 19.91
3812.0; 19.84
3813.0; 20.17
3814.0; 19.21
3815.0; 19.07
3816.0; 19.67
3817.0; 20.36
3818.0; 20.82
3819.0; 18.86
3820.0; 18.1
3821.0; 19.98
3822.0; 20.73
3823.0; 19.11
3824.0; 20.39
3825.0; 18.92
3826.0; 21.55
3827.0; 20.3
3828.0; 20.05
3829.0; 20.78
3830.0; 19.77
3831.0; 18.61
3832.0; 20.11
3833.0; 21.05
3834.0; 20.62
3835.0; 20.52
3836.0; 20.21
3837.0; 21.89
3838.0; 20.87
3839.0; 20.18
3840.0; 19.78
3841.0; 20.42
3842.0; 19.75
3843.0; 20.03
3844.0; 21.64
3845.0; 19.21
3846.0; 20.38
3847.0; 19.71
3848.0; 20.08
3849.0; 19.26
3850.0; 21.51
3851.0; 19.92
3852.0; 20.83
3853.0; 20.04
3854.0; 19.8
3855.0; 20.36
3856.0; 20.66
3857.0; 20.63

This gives 23.9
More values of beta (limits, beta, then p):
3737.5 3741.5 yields 22.8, 21.76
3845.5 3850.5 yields 22.5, 21.51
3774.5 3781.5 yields 22.9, 21.88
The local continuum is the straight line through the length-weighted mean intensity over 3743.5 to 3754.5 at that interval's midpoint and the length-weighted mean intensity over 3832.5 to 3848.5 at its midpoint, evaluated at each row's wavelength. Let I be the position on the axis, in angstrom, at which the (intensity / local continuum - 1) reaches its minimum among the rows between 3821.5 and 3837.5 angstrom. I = 3831.0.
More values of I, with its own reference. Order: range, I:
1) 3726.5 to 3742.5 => 3730.0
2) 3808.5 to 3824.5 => 3810.0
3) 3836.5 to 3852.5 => 3845.0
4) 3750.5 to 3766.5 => 3755.0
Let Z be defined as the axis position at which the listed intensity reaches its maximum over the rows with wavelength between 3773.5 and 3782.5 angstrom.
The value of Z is 3775.0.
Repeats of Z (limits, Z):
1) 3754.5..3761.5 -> 3760.0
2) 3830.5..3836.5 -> 3833.0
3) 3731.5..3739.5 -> 3736.0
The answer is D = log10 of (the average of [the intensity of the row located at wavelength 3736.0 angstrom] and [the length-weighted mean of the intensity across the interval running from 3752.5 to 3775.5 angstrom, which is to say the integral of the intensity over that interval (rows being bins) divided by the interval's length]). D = 1.341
